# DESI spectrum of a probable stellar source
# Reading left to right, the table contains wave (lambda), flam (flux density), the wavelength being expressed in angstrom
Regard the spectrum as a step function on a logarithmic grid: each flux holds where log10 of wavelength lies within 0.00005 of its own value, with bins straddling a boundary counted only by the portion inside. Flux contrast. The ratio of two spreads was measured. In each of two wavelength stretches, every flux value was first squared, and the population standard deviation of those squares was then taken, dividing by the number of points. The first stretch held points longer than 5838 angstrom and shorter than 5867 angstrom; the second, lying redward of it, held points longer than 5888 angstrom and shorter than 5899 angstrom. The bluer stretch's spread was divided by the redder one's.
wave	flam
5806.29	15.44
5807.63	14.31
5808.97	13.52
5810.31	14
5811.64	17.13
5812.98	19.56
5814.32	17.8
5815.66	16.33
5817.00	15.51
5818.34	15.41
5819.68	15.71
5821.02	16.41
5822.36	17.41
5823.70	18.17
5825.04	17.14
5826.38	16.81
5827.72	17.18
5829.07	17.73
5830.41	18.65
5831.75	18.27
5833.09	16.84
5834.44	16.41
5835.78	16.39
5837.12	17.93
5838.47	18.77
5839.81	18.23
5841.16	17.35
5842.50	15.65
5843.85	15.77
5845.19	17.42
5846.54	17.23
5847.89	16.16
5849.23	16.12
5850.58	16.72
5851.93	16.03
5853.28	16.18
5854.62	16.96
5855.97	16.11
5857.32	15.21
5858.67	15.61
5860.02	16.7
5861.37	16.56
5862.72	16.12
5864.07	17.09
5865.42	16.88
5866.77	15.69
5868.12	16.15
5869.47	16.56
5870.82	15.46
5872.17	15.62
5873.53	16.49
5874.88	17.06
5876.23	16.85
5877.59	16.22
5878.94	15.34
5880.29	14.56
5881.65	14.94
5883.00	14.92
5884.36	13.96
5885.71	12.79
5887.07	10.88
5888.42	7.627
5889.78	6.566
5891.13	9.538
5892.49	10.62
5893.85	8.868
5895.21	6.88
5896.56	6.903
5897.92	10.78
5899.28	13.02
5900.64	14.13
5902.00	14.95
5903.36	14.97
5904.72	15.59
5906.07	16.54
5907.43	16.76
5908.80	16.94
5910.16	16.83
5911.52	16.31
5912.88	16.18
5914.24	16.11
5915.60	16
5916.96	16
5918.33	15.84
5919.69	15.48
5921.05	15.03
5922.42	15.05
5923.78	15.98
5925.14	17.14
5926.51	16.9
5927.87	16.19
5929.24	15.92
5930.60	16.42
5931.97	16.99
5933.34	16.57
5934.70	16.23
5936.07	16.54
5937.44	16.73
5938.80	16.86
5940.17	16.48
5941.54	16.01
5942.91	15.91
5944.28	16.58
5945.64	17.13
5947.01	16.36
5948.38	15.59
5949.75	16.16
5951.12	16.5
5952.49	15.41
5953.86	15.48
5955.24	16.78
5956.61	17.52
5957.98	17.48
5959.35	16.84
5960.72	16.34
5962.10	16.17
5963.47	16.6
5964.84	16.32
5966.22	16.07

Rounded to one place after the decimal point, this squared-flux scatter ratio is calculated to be 1.0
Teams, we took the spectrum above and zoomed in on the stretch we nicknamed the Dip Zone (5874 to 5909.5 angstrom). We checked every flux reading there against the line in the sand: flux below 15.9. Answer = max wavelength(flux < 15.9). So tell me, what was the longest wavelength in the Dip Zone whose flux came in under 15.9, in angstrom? 5904.72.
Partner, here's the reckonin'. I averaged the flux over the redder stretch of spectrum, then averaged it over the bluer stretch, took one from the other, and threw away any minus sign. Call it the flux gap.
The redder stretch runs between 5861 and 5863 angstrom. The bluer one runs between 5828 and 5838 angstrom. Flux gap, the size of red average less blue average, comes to 1.1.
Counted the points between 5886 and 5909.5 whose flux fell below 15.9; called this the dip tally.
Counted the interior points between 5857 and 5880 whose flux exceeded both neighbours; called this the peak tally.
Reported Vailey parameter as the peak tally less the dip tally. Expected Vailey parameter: -10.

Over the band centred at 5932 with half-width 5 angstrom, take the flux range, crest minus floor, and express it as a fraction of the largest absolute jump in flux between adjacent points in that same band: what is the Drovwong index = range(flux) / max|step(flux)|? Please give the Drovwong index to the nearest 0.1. 1.9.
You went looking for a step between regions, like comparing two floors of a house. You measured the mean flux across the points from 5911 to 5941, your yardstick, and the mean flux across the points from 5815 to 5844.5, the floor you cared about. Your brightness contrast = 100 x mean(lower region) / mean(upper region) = 105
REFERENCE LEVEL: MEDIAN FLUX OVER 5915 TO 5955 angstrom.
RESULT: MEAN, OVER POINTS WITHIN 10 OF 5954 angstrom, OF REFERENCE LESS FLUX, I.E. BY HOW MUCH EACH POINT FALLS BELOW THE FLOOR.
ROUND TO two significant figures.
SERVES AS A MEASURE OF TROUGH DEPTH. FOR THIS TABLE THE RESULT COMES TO -0.27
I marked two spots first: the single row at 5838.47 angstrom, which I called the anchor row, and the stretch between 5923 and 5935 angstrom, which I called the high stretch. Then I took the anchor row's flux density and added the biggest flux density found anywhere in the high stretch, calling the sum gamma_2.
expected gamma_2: 35.9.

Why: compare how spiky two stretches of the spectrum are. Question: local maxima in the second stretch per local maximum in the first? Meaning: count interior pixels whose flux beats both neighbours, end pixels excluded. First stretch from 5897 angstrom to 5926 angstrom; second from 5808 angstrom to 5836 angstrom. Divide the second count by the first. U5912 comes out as 3.0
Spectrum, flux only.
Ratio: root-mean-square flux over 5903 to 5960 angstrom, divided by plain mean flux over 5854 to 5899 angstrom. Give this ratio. 1.2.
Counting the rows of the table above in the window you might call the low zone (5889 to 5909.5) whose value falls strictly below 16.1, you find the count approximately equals 12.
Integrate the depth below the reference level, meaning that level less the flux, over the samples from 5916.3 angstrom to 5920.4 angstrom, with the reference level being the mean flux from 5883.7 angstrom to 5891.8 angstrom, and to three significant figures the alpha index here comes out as -22.7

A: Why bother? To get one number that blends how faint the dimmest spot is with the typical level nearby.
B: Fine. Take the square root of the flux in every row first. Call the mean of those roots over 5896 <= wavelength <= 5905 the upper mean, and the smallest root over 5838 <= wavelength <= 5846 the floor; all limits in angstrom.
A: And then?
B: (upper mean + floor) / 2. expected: 3.76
